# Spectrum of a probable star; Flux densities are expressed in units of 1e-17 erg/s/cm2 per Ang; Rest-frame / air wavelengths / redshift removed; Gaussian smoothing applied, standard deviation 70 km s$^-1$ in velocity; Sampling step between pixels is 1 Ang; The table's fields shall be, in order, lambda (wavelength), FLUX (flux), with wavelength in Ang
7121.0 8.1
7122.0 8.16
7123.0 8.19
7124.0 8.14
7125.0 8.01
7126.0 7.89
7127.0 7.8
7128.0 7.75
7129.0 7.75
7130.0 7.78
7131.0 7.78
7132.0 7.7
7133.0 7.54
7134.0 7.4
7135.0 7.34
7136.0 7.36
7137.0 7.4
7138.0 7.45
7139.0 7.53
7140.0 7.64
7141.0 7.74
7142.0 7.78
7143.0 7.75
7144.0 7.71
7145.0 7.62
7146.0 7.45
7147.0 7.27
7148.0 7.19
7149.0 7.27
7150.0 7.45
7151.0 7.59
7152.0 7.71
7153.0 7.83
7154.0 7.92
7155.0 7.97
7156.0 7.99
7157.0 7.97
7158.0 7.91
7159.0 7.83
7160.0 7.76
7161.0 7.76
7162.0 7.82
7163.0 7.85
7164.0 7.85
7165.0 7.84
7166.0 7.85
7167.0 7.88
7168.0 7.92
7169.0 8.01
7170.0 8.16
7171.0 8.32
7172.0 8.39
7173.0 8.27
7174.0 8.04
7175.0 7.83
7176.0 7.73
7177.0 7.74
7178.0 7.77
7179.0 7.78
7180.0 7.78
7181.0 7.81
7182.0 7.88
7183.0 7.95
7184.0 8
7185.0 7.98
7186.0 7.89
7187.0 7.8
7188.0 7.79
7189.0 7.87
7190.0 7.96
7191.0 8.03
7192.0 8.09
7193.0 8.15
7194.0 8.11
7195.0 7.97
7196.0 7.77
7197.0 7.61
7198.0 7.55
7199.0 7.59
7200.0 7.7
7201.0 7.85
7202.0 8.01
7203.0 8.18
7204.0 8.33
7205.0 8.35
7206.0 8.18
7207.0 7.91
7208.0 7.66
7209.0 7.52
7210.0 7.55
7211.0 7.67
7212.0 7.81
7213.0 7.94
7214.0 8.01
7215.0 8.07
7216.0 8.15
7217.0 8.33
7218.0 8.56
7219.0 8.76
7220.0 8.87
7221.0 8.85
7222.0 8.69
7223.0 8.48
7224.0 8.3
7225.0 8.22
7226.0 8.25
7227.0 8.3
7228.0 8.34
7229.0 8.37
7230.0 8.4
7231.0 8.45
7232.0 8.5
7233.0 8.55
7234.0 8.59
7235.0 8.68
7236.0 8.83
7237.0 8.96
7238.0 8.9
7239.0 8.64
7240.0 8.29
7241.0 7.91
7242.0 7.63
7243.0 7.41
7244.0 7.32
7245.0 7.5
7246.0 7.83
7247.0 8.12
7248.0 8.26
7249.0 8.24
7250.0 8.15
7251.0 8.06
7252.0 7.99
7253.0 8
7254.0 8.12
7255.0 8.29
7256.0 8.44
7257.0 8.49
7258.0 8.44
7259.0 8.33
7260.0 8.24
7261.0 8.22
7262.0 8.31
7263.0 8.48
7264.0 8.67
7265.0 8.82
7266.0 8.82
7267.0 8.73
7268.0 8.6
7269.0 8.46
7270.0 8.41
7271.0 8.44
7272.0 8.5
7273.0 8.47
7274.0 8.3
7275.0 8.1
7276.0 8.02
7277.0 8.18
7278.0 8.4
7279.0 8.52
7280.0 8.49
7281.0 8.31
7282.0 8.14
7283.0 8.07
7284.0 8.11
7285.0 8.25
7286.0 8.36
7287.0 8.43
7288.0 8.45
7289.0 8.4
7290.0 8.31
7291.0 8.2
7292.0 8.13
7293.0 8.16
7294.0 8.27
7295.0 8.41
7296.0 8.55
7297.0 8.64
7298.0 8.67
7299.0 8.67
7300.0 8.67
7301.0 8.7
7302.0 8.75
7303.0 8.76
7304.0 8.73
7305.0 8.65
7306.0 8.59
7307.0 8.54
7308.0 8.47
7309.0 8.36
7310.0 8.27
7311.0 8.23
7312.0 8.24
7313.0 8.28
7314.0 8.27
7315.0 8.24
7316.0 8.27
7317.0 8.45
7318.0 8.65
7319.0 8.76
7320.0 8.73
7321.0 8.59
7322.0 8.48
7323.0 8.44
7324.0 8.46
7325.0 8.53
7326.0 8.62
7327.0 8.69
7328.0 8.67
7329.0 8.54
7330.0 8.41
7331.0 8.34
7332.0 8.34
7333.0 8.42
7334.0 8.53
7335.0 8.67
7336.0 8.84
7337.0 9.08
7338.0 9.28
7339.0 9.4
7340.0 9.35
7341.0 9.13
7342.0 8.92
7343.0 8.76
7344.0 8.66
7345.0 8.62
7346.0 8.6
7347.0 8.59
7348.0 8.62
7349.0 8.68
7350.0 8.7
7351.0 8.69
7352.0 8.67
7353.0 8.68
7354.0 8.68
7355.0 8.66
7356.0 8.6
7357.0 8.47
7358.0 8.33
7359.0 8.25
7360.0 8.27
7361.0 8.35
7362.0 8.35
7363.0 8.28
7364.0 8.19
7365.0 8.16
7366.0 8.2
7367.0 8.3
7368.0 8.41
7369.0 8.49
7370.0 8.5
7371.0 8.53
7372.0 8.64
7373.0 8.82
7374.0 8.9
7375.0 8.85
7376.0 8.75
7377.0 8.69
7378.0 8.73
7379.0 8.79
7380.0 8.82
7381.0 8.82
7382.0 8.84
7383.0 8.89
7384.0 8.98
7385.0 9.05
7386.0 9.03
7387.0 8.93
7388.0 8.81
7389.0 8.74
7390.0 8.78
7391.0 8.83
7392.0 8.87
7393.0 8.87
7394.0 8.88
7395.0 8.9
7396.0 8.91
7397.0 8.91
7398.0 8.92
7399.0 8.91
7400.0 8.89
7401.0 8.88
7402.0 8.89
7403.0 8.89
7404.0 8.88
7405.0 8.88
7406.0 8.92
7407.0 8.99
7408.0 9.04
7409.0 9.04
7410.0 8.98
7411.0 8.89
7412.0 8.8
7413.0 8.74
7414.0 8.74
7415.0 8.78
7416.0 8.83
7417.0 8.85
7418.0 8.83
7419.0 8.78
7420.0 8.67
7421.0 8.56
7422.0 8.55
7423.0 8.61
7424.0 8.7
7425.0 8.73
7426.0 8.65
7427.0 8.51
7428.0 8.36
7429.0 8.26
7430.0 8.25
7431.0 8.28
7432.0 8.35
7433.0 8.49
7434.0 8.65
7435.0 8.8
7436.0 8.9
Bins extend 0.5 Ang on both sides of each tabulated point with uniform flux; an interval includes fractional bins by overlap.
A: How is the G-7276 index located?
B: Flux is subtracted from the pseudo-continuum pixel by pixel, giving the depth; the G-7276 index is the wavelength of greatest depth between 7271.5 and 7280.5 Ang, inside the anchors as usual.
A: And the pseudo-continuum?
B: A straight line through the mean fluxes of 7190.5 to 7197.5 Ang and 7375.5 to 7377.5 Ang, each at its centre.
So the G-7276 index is 7276.0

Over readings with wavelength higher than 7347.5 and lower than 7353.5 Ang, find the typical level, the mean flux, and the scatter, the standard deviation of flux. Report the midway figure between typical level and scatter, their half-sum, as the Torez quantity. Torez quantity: 4.35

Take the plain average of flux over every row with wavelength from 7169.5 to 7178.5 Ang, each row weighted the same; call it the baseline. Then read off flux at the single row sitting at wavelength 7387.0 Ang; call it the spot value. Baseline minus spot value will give -0.90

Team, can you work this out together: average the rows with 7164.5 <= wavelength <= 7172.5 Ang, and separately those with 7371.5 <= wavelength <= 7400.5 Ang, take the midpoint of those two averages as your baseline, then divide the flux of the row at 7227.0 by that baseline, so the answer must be 0.98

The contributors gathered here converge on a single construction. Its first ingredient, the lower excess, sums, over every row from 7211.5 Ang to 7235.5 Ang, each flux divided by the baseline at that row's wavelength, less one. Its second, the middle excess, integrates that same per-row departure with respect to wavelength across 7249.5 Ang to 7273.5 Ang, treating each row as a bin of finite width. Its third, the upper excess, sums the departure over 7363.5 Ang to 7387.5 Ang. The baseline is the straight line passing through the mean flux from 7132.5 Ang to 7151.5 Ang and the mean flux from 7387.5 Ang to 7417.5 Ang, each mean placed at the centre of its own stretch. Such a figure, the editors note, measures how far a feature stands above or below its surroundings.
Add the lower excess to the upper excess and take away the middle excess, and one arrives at 0.48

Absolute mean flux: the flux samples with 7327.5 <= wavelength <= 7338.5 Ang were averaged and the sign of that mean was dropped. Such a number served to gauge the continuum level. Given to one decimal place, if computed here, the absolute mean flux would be 8.6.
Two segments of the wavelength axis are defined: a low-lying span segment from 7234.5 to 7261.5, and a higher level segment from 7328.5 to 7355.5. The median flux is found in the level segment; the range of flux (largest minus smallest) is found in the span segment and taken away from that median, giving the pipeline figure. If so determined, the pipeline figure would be 7.03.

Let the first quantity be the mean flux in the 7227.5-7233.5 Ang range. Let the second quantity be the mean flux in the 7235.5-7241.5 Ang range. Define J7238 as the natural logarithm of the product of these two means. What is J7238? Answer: 4.28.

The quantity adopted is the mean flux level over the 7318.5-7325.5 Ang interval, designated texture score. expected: 8.57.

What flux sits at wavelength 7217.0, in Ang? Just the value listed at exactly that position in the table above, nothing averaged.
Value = 8.33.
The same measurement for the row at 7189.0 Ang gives 7.87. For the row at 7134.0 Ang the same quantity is 7.4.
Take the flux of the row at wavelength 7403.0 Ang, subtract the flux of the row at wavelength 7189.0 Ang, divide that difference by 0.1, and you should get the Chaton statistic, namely 10.2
